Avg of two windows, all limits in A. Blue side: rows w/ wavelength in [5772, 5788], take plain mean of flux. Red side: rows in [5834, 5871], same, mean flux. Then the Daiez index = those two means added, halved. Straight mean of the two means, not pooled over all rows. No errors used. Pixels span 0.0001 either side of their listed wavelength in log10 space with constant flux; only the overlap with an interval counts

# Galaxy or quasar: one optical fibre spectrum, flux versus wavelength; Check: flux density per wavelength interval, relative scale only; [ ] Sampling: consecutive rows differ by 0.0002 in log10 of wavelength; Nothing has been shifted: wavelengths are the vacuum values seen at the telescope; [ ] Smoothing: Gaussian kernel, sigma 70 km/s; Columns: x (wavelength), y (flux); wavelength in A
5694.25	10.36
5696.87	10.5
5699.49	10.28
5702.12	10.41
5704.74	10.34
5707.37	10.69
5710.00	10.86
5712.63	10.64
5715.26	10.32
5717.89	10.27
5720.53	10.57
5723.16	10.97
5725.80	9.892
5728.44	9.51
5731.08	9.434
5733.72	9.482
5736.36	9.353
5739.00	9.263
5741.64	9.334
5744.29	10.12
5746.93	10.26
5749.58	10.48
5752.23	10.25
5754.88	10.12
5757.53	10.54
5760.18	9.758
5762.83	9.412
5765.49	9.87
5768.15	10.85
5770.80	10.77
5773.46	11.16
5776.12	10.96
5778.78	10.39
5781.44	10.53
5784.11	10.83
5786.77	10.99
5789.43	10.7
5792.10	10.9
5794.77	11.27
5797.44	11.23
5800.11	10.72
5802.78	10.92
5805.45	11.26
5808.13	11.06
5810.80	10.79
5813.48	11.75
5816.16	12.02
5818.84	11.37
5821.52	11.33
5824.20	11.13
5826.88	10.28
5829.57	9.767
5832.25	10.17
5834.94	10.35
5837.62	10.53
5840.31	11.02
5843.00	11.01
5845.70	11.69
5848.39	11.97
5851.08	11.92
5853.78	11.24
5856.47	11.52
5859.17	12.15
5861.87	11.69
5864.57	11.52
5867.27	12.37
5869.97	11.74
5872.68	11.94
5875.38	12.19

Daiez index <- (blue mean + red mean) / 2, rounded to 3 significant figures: 11.1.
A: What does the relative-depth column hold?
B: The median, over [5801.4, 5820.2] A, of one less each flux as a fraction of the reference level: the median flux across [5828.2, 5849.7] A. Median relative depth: -0.05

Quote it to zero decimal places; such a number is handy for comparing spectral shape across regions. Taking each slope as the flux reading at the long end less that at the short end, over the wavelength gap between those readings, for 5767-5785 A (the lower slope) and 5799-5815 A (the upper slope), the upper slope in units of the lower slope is -61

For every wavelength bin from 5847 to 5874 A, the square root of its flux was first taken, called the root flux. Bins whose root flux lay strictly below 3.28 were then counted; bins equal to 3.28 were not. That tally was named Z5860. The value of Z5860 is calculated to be 0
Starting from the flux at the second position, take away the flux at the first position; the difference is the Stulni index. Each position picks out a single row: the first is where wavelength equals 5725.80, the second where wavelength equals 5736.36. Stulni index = -0.5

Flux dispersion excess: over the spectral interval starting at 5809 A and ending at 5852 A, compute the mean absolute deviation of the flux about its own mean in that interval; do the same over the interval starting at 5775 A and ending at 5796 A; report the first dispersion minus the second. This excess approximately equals 0.37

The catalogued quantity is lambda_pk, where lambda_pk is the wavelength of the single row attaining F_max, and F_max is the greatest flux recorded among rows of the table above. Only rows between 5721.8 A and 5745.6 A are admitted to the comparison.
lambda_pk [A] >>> 5723.16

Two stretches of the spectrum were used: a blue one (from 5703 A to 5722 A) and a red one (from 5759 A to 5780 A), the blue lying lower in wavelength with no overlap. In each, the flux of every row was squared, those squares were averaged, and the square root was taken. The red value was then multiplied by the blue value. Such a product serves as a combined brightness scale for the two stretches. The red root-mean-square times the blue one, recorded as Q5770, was 109.6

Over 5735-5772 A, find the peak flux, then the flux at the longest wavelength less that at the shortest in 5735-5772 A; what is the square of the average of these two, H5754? 37.6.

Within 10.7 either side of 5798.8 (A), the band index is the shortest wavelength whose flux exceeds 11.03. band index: 5794.77 A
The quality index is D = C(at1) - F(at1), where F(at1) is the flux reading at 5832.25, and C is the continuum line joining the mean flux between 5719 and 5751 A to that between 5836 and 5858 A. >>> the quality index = 1.0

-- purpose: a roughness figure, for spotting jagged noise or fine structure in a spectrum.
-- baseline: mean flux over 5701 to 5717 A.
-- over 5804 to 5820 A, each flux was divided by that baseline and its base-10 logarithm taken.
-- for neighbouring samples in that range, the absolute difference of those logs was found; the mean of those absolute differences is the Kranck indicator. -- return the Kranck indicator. 0.0179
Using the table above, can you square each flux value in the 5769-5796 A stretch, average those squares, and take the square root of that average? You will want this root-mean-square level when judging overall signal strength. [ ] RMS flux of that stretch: 10.9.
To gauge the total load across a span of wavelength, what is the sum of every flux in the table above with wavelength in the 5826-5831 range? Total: 20.0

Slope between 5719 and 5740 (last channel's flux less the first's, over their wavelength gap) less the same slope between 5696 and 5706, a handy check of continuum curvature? -0.050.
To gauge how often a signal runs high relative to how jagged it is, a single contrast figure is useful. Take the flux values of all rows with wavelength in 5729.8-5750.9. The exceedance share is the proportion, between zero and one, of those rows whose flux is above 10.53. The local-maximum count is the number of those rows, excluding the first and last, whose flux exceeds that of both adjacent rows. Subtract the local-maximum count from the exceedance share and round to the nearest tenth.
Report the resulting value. -1.0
